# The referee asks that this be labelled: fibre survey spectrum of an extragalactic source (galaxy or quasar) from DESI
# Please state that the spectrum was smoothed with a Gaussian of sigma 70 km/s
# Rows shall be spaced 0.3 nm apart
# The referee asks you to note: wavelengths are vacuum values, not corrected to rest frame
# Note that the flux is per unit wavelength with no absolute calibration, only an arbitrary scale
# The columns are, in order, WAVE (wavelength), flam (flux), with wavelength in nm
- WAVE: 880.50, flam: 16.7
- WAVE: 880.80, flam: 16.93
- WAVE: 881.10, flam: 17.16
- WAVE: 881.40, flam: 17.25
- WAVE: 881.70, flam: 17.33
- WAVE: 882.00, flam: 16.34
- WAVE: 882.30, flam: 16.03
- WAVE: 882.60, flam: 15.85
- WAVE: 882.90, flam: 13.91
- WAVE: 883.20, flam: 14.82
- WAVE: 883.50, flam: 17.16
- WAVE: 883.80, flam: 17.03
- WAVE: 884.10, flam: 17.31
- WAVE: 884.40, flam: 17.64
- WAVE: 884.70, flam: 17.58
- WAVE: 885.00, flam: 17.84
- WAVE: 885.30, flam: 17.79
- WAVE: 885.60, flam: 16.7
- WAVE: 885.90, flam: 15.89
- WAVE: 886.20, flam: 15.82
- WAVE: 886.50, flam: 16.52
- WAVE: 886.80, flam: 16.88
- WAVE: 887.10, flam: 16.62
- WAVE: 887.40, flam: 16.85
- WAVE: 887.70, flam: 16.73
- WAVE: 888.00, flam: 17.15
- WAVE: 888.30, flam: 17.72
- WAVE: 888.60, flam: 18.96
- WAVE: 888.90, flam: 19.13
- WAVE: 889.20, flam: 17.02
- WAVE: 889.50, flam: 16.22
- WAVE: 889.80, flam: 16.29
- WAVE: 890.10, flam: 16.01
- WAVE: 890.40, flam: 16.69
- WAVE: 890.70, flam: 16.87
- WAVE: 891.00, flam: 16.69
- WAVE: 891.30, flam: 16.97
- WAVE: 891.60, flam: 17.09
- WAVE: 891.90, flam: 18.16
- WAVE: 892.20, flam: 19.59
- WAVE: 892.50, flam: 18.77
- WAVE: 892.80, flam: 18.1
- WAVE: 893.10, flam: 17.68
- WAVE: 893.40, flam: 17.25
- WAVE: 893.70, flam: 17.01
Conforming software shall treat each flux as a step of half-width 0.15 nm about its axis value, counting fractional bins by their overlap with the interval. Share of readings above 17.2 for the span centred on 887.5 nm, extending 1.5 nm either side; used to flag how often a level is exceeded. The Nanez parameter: 0.30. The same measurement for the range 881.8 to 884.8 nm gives 0.30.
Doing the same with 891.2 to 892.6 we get 0.60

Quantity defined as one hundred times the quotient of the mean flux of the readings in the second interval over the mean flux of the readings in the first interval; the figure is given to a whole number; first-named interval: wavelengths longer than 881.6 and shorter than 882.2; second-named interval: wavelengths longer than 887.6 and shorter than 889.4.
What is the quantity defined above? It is 106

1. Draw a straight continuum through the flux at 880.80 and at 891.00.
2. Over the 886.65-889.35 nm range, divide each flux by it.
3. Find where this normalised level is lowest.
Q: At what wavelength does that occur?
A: 887.10 nm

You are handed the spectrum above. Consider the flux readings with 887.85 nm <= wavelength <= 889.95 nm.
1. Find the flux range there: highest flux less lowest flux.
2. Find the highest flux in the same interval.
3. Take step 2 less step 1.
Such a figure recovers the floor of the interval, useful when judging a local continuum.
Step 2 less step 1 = 16.2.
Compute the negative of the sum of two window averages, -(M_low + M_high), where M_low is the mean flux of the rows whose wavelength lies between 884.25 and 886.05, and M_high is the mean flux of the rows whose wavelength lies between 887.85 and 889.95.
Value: -34.7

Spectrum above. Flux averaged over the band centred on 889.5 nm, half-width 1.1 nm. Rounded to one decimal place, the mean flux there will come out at 17.2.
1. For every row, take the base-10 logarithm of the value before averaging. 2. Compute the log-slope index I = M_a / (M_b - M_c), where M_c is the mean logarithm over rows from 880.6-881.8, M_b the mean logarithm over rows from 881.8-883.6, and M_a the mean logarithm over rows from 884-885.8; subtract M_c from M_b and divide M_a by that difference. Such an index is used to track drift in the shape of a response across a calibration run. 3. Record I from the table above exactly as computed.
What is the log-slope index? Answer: -31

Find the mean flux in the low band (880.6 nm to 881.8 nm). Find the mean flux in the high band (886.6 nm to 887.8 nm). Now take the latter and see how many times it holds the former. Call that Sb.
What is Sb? 0.98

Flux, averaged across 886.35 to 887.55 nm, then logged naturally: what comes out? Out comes 2.82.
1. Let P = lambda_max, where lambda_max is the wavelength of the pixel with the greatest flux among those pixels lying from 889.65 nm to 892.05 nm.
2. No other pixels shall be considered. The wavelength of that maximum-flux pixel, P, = 891.90 nm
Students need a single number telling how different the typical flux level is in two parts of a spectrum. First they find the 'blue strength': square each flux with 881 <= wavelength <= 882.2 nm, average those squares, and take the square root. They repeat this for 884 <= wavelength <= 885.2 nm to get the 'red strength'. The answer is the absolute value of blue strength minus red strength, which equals 0.57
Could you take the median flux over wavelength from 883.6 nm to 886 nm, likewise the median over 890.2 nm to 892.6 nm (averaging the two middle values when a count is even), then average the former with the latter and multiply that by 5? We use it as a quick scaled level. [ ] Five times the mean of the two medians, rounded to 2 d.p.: 86.19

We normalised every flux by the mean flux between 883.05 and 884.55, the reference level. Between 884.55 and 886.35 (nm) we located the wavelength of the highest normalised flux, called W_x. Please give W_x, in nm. 885.00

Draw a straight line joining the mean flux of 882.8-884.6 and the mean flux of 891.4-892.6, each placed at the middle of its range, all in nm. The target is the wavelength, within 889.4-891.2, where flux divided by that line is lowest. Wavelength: 890.10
